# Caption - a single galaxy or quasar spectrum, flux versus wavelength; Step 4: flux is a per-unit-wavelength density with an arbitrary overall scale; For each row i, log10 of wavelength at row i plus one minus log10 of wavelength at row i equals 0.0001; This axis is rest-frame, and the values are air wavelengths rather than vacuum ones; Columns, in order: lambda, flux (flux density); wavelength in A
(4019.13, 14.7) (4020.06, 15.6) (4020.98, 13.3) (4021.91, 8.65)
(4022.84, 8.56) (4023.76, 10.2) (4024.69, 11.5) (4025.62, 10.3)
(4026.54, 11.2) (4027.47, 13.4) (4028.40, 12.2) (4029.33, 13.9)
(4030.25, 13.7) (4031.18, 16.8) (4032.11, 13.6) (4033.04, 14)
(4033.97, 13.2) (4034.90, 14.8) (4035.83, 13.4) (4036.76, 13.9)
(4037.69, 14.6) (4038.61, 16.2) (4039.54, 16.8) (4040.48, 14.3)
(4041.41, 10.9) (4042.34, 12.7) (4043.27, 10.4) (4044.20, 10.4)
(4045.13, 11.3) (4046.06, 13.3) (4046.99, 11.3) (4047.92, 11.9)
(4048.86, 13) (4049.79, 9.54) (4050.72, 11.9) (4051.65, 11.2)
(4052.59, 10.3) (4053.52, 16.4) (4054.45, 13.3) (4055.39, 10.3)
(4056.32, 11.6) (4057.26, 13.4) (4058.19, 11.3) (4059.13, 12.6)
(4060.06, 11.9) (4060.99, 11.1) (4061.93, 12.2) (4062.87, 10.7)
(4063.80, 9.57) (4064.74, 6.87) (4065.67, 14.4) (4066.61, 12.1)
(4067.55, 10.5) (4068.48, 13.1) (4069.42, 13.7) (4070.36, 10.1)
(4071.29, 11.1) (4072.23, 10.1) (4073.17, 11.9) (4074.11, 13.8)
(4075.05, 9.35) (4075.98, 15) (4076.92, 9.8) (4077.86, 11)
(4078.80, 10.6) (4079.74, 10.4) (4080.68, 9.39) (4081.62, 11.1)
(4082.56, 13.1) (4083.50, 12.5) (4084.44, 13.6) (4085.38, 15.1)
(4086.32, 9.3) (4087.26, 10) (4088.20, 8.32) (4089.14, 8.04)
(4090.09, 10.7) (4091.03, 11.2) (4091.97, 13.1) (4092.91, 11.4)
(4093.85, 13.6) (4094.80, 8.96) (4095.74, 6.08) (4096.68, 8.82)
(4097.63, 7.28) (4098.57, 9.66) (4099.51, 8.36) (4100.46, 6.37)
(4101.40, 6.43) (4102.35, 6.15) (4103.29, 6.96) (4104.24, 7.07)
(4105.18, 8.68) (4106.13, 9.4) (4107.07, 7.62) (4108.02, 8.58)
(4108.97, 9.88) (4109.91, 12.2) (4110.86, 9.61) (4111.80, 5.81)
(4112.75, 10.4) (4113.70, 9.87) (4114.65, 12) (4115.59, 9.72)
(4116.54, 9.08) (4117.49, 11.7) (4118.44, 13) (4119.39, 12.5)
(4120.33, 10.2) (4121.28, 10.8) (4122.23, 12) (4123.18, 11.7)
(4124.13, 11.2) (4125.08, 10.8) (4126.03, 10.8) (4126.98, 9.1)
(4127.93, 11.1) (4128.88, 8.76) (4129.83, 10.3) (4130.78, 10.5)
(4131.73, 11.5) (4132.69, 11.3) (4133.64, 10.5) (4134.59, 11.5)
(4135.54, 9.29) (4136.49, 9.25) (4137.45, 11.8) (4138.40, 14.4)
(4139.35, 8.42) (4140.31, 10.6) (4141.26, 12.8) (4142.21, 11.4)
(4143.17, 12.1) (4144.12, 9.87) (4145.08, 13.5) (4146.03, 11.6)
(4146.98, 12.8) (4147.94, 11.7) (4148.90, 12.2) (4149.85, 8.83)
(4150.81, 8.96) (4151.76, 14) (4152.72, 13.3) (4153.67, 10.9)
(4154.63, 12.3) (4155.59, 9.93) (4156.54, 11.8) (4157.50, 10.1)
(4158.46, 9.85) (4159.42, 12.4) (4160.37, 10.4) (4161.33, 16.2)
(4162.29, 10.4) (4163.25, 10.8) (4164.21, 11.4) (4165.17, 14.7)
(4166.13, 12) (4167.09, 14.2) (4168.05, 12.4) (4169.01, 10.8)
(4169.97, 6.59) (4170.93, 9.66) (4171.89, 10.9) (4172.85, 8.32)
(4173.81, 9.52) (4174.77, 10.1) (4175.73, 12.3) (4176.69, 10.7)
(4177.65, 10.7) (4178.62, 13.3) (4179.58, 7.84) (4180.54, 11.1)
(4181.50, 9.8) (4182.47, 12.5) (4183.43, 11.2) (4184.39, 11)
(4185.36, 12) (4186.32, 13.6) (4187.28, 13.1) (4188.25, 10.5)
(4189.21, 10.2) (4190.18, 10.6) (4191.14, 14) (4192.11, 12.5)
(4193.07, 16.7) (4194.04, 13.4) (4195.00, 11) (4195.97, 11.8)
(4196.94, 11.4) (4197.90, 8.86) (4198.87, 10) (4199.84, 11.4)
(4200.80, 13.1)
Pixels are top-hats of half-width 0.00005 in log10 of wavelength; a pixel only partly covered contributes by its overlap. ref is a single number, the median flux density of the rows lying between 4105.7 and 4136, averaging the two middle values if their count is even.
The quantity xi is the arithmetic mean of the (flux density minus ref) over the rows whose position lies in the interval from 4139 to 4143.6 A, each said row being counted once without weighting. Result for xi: 0.6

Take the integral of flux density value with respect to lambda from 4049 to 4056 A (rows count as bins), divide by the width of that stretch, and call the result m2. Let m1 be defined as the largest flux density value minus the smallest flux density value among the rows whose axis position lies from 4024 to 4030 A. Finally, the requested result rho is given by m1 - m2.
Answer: -8.3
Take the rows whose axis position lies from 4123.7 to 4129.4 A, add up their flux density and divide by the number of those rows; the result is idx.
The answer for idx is 10.3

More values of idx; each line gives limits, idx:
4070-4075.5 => 11.1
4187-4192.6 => 11.8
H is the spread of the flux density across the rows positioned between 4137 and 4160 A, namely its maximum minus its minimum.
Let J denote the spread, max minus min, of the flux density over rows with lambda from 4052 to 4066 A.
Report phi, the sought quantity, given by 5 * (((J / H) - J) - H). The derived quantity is -69.6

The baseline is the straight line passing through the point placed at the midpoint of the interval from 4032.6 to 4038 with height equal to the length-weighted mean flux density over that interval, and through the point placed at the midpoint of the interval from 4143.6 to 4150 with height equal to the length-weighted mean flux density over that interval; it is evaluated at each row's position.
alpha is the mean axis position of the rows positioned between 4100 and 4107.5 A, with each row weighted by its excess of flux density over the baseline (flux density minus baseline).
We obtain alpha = 4103.4 A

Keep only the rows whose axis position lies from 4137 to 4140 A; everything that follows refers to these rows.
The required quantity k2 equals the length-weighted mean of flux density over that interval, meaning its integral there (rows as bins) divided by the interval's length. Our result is 11.5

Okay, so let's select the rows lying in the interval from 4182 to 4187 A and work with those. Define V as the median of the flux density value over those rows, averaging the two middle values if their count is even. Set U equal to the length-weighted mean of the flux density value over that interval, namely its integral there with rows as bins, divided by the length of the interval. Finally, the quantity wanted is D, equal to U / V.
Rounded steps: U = 12.1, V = 12.0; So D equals 1.01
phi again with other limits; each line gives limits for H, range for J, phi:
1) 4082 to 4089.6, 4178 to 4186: -58.7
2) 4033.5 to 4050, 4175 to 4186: -59.8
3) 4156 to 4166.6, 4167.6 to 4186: -60.0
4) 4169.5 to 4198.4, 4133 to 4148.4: -77.5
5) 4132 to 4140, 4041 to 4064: -58.5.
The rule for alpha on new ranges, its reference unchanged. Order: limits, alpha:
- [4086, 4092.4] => 4088.3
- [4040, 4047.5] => 4044.1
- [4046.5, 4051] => 4048.9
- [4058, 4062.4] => 4060.0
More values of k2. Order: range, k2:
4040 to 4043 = 12.5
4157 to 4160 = 10.8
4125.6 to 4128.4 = 10.3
